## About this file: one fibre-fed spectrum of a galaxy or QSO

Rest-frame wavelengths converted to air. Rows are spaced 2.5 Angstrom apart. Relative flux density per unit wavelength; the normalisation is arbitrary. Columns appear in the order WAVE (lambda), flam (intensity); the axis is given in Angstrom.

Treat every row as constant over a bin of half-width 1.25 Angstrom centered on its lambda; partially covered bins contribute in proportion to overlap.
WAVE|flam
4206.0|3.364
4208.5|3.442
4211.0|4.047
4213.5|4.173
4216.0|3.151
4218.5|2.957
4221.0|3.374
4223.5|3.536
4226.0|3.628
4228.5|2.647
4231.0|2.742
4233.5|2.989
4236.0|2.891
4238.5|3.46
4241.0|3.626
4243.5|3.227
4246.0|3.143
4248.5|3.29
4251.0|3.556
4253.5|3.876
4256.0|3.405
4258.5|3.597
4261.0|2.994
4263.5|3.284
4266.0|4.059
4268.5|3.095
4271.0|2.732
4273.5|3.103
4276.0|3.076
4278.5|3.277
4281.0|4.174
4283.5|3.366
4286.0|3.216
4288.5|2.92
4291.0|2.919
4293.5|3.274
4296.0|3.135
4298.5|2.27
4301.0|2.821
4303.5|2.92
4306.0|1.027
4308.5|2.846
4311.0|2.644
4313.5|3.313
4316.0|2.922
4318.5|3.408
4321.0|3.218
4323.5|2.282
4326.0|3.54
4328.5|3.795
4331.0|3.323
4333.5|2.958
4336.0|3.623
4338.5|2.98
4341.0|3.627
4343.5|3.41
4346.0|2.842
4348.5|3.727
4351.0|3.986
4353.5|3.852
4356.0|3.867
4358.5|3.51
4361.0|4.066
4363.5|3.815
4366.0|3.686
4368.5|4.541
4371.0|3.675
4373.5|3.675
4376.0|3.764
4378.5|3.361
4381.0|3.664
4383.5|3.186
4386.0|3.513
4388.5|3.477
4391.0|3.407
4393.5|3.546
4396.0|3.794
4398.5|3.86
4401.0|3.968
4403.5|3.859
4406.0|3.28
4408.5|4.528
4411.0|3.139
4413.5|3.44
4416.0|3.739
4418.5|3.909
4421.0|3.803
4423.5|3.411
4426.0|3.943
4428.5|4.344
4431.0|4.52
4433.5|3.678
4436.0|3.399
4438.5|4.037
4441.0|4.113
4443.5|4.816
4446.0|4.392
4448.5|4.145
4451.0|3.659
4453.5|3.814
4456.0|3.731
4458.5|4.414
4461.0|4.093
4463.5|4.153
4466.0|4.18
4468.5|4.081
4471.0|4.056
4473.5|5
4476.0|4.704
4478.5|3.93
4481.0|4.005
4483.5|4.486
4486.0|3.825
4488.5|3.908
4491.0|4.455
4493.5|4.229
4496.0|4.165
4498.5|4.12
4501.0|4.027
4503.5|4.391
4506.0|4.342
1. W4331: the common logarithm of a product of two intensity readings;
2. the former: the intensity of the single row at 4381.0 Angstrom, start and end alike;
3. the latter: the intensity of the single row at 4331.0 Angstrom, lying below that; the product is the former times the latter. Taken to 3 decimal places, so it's 1.085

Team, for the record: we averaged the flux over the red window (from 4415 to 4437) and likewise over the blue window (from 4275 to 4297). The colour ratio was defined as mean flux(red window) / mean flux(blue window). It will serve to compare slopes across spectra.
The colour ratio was 1.18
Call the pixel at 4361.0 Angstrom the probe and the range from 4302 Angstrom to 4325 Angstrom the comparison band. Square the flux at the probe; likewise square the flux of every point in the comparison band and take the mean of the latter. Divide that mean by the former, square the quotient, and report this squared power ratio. 0.23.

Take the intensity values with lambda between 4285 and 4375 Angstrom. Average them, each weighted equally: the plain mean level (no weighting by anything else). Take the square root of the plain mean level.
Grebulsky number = 1.81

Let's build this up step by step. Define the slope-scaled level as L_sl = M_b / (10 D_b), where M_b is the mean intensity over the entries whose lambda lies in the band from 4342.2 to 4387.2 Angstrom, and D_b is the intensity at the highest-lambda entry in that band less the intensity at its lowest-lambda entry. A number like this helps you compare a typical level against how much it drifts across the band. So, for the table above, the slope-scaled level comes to 3.6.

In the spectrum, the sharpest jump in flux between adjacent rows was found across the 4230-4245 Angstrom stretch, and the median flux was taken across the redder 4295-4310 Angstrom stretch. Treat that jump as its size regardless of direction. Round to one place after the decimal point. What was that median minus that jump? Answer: 2.3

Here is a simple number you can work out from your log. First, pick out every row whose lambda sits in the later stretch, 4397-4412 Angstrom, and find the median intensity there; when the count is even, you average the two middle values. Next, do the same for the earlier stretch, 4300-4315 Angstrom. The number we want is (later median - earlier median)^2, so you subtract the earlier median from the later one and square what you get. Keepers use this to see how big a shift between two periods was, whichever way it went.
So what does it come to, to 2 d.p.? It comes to 1.05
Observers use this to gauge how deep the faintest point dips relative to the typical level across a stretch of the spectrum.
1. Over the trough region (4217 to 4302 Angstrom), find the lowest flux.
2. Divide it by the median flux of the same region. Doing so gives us 0.70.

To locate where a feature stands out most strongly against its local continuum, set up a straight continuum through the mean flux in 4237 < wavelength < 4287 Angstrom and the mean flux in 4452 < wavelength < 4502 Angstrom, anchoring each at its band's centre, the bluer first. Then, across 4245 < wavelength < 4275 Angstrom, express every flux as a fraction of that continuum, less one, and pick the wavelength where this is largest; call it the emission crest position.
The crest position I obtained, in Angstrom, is 4266.0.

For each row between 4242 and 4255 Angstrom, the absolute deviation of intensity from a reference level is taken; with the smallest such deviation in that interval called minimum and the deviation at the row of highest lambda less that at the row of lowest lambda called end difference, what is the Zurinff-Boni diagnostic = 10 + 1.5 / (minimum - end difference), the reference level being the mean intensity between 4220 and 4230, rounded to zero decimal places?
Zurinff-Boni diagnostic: 7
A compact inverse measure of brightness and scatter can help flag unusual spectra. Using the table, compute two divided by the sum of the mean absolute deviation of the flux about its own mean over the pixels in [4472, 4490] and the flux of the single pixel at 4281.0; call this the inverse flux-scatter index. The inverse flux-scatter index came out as 0.44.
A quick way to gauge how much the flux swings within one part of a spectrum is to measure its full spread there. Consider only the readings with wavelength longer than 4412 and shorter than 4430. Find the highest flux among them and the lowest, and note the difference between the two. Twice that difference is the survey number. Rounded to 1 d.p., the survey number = 1.9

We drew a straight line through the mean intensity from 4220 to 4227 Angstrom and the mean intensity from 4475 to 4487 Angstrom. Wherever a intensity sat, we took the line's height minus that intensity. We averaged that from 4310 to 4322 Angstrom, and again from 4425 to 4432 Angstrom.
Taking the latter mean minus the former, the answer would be -0.87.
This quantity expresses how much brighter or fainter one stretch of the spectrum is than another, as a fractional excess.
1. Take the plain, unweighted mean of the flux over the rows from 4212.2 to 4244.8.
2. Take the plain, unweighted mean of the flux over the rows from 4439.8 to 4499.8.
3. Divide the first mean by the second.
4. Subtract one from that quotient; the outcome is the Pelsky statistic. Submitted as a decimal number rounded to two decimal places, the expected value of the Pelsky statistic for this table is -0.22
